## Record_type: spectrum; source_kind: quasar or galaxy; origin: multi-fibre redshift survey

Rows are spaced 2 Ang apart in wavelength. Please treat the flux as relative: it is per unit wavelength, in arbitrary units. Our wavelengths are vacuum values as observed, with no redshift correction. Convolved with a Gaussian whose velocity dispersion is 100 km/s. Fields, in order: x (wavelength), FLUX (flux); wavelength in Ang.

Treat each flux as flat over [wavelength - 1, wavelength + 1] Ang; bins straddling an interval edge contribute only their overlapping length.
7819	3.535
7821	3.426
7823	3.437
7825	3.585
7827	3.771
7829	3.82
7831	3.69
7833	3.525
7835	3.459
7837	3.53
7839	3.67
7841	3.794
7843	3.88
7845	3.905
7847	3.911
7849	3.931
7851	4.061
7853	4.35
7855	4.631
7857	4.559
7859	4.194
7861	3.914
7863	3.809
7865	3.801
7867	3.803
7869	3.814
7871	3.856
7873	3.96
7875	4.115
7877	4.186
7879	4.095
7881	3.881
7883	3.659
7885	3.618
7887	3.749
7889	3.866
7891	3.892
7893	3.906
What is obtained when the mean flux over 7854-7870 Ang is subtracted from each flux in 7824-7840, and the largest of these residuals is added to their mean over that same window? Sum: -0.68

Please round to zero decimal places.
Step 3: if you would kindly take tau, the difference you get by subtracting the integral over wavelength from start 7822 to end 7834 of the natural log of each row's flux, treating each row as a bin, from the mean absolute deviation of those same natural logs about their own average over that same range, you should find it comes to -15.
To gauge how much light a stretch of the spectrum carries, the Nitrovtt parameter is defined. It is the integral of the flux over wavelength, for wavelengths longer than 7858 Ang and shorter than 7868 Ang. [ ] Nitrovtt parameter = 39.0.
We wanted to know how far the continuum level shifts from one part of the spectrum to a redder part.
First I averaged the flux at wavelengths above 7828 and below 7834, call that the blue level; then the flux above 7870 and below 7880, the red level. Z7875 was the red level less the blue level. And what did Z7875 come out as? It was 0.4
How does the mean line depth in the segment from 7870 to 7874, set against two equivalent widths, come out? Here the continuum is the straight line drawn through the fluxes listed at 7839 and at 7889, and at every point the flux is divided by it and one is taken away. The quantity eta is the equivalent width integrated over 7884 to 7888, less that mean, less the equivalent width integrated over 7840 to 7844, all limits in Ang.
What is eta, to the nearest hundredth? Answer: -0.37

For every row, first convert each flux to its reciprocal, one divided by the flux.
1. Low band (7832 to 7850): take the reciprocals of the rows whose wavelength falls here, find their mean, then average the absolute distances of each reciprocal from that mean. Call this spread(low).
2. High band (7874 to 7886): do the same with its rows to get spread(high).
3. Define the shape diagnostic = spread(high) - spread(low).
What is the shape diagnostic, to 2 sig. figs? 0.0014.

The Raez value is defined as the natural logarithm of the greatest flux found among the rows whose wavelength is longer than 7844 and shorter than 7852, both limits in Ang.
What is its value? 1.40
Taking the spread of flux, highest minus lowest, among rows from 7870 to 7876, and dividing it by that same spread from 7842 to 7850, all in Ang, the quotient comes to 5.1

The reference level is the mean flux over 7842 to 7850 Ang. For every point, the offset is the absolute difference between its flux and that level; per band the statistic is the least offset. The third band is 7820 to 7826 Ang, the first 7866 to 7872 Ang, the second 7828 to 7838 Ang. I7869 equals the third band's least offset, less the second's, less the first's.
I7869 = 0.18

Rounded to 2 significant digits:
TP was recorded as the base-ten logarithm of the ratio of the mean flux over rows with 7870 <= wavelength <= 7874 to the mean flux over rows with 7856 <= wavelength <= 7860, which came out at -0.049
